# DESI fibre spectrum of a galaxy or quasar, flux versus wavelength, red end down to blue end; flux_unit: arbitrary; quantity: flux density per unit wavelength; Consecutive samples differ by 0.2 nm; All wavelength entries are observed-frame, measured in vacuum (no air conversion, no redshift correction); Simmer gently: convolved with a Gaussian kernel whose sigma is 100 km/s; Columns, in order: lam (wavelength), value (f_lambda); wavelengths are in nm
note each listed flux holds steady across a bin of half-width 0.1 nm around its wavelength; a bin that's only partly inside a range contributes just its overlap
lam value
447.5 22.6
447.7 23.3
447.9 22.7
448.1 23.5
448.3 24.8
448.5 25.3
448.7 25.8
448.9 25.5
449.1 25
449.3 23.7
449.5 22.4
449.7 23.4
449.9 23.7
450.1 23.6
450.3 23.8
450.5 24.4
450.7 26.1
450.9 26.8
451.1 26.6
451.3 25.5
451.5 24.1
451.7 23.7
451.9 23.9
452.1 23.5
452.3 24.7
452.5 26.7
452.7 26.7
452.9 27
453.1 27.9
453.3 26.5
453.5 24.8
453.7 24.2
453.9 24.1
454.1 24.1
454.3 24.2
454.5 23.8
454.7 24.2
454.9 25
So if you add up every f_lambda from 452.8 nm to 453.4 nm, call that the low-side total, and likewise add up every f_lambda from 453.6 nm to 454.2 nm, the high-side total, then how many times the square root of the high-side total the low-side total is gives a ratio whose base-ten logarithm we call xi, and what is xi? 0.981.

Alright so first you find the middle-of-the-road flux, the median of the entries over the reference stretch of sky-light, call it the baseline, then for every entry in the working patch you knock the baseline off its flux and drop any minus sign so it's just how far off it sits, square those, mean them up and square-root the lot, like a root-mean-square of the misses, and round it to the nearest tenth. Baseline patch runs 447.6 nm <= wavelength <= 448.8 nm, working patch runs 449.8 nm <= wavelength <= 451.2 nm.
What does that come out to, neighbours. 1.6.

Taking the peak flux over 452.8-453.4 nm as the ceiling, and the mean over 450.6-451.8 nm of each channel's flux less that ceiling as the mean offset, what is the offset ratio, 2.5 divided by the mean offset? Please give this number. -1.0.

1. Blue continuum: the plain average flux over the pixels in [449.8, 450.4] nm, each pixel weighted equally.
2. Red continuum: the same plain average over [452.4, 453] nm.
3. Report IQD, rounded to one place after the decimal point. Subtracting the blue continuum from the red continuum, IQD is 3.1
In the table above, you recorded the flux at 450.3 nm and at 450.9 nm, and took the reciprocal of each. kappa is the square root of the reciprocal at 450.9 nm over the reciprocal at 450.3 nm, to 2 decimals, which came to 0.94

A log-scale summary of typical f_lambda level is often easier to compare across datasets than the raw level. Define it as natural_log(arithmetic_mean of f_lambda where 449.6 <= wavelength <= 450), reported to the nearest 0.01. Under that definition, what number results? 3.16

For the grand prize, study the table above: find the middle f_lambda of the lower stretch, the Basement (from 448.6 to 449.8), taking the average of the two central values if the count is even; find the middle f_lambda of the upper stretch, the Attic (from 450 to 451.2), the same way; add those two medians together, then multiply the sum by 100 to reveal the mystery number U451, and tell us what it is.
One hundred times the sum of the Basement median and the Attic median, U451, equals 4960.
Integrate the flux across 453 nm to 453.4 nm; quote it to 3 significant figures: 10.9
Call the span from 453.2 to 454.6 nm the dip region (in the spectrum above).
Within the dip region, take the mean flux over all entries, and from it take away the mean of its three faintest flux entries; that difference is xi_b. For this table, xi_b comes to 0.53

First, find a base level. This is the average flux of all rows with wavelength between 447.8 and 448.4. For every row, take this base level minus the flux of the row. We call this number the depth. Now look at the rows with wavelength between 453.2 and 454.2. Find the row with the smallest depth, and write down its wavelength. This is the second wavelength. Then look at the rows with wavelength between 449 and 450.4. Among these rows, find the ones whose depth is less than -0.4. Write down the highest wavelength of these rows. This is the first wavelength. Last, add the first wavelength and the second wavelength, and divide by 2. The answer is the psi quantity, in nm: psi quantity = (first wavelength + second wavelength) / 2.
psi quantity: 451.20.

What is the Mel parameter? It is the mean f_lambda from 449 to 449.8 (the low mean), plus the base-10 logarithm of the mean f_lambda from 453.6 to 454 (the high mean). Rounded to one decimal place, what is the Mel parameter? 25.0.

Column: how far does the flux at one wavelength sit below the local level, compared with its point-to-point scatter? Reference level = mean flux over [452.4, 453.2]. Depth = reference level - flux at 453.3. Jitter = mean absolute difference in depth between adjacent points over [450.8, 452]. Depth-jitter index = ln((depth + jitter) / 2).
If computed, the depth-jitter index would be -0.5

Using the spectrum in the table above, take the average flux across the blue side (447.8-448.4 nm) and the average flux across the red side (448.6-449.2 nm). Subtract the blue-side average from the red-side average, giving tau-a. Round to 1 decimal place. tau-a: 1.8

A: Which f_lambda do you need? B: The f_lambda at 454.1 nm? 24.1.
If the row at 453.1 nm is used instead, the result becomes 27.9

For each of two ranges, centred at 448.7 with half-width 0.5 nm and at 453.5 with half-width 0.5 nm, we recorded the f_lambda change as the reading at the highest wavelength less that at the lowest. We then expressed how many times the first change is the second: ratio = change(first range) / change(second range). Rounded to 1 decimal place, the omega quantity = -0.1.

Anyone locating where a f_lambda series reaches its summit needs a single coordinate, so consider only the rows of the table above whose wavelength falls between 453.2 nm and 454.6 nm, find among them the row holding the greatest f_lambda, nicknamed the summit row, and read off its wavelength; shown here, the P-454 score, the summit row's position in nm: 453.3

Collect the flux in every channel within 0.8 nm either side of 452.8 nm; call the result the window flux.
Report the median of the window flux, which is 26.6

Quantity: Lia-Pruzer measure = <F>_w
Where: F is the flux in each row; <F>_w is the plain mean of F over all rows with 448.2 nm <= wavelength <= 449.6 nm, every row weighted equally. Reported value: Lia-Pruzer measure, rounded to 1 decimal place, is 24.6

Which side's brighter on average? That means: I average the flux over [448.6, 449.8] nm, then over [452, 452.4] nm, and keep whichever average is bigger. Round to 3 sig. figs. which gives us 24.3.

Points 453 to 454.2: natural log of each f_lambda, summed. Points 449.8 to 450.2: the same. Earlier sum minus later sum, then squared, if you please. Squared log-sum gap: 170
